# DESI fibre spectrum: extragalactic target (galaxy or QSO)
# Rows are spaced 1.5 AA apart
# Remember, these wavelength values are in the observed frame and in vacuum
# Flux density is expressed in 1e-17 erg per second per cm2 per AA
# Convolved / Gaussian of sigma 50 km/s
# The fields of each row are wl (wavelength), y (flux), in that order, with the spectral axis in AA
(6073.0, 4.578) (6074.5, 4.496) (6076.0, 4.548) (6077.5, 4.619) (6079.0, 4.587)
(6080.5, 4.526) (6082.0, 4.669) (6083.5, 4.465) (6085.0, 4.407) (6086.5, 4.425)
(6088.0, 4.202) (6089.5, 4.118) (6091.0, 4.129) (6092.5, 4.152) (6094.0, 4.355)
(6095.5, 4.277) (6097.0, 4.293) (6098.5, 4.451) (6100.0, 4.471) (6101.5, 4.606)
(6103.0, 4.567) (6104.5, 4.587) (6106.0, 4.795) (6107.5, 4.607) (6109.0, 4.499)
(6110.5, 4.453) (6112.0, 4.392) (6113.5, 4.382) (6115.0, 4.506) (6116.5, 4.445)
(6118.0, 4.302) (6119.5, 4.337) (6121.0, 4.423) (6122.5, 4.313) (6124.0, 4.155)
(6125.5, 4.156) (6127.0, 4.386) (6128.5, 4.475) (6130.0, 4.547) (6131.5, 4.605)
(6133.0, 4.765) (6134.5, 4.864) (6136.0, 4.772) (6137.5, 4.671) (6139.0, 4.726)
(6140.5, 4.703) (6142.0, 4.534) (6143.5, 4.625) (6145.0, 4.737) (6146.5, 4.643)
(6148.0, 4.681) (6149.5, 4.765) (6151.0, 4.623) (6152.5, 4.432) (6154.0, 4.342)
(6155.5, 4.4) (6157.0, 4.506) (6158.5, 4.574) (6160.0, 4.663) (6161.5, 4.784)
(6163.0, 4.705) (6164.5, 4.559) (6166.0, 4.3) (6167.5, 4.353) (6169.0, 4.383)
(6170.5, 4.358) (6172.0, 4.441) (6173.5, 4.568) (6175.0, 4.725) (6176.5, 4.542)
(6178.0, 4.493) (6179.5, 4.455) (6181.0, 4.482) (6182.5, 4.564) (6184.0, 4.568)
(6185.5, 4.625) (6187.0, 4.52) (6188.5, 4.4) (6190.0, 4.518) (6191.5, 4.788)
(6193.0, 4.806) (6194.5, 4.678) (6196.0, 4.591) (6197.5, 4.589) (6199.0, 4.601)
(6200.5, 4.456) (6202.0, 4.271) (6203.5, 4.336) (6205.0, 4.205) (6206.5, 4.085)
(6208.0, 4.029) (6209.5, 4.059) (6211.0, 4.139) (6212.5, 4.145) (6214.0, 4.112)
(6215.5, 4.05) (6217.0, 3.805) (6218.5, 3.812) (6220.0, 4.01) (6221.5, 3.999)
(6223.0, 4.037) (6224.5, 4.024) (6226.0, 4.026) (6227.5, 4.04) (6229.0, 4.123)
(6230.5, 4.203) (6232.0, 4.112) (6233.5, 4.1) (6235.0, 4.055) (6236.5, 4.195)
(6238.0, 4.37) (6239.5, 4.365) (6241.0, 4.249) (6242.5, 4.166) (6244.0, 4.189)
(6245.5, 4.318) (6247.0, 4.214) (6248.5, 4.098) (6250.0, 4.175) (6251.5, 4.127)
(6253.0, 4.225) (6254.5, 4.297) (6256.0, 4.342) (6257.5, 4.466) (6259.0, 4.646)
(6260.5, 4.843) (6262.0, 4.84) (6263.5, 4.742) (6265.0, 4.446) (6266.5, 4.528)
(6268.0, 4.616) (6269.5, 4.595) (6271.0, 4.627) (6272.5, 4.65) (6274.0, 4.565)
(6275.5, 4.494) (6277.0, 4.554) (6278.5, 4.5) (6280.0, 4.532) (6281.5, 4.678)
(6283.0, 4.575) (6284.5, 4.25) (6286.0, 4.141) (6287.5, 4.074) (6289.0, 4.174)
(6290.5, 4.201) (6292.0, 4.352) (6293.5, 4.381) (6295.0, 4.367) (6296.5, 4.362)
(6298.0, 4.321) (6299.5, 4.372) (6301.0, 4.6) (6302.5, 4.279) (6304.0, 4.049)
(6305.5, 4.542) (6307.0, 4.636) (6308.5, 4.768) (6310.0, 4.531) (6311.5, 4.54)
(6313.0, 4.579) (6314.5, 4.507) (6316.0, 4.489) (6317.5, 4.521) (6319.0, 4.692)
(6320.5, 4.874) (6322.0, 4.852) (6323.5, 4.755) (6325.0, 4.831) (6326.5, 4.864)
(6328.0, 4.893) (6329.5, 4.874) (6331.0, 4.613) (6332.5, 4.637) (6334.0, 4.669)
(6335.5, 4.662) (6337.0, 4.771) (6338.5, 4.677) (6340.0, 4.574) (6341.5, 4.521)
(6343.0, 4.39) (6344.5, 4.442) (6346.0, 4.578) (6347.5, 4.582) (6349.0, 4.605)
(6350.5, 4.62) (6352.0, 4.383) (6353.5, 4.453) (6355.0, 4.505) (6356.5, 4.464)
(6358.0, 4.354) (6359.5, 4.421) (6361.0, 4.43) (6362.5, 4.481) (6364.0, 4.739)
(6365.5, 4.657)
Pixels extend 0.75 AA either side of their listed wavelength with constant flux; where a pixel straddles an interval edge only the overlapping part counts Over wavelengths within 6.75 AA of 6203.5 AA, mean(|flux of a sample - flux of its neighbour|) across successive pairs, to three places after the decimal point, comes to 0.093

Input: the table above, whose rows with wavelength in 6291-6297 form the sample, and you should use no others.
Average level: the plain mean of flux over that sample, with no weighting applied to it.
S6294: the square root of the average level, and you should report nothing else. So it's 2.09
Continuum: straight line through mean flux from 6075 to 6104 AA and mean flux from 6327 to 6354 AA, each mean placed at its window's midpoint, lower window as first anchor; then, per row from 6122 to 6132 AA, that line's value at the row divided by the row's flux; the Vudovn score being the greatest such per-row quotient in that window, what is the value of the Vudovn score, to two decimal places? 1.07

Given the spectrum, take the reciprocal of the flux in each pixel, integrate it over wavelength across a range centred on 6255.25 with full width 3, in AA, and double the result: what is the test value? 1.39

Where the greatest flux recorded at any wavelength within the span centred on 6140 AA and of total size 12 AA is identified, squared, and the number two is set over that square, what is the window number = 0.085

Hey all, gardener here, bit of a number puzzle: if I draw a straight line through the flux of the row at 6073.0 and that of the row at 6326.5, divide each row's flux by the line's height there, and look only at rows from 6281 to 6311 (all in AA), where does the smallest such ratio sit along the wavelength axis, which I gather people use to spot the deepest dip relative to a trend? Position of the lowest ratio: 6304.0 AA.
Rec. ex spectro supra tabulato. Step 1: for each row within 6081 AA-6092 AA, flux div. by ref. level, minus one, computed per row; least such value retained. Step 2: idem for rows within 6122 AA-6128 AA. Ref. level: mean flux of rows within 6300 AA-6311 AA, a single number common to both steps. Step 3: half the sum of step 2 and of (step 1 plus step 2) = -0.11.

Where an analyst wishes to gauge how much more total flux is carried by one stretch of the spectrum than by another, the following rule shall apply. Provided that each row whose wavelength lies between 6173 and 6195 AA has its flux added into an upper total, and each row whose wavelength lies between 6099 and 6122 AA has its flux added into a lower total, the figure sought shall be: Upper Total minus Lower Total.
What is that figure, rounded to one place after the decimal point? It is 1.4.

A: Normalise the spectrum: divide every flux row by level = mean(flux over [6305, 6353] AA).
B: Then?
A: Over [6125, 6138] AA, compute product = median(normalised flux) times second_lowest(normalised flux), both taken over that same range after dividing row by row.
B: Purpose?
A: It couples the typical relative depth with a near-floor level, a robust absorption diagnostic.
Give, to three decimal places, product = 0.938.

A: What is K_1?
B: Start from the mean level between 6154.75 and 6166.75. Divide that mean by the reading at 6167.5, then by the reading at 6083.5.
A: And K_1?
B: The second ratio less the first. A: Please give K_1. -0.026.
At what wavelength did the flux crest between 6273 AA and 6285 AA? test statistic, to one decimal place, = 6281.5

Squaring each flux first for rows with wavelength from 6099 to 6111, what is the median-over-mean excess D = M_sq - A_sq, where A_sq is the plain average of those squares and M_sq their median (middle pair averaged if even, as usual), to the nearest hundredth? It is 0.03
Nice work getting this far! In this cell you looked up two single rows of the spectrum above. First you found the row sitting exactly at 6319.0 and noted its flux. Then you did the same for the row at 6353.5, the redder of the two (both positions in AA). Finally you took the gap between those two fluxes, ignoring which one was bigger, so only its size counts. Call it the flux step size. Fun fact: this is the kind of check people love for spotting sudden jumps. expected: 0.24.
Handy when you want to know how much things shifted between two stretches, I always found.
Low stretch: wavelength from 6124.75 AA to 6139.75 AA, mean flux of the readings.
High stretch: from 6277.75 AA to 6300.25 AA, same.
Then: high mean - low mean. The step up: -0.2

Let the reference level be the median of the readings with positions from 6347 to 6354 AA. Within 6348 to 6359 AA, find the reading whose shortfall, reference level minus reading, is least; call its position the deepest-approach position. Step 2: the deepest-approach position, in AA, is 6350.5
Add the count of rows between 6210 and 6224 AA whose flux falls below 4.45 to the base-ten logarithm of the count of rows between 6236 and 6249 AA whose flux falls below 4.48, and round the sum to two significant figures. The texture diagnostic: 10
